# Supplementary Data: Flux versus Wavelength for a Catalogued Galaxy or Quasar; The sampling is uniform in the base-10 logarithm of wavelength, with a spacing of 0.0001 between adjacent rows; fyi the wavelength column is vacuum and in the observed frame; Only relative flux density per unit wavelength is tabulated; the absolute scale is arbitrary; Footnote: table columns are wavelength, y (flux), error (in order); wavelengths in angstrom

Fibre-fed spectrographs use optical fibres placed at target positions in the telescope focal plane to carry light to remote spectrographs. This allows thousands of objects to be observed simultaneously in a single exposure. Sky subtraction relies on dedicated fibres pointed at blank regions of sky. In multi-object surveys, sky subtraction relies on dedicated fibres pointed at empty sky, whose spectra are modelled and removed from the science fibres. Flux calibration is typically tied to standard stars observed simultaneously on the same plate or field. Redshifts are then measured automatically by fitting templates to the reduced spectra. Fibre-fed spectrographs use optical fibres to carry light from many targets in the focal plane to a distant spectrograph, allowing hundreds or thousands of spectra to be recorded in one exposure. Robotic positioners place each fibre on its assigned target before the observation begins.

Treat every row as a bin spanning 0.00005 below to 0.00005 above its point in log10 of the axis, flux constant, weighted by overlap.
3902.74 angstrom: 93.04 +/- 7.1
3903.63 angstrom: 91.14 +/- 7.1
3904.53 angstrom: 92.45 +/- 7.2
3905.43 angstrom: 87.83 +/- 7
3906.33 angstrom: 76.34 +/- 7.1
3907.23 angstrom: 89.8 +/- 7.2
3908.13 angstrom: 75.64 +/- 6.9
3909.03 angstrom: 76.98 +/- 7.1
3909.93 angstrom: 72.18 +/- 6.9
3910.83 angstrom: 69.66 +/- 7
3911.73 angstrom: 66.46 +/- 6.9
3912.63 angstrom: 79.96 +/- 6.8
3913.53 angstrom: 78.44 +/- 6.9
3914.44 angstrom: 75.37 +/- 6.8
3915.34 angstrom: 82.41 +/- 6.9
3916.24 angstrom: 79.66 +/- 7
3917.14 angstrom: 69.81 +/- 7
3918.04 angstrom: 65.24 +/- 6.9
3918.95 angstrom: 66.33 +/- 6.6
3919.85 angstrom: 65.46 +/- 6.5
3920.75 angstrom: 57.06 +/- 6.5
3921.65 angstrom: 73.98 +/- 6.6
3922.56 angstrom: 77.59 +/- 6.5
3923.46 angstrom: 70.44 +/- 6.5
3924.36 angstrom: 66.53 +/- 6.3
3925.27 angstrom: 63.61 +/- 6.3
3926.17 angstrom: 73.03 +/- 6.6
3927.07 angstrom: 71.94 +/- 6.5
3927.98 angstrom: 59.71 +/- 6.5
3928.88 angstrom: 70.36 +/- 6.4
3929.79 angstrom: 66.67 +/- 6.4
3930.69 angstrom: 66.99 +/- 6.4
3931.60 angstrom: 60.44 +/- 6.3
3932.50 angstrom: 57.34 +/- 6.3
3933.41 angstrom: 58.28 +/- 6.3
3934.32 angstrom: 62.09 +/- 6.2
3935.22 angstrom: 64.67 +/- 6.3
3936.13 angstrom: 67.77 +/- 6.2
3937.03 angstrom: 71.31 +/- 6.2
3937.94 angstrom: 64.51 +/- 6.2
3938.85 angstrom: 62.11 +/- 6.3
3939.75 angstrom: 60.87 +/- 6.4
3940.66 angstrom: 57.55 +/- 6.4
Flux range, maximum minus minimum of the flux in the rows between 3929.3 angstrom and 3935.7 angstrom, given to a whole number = 10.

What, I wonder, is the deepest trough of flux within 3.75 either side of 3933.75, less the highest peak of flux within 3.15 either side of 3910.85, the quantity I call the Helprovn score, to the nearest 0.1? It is -22.6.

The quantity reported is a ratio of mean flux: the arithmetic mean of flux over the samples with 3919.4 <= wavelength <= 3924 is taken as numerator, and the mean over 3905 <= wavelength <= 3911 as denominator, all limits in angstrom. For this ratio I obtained 0.88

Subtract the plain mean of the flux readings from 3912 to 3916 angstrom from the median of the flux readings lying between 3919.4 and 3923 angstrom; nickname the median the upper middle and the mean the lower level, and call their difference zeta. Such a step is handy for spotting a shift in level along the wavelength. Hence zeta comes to -9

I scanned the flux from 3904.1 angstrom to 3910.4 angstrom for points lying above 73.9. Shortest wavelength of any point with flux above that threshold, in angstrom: 3904.53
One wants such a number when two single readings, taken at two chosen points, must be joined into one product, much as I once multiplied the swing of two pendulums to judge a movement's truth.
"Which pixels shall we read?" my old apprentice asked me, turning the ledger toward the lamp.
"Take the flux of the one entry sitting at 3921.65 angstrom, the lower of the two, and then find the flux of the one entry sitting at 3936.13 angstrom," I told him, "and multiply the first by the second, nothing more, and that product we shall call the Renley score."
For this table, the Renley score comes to 5014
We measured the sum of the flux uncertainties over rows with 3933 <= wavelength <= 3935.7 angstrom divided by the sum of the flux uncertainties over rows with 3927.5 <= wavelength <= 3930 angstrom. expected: 0.97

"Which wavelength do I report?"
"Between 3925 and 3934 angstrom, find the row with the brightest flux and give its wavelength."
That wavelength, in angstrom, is 3926.17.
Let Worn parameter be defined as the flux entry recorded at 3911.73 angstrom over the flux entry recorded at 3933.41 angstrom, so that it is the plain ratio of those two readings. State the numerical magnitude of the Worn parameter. 1.14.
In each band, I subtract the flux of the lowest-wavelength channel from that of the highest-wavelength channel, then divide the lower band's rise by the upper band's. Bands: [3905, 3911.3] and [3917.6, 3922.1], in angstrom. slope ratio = -2.1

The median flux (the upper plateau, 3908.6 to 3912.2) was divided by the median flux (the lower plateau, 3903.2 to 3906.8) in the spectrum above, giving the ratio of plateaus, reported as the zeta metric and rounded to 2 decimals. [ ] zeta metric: 0.79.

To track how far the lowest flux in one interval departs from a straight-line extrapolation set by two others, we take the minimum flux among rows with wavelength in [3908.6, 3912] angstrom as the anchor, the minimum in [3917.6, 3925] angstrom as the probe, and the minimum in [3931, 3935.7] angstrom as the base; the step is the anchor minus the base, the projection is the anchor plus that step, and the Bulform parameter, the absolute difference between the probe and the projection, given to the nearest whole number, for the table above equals 19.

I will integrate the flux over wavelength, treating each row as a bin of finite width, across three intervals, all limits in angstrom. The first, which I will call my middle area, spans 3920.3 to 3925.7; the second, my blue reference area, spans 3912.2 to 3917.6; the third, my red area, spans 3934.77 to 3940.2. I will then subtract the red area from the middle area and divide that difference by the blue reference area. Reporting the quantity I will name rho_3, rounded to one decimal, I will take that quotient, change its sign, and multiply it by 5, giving -0.2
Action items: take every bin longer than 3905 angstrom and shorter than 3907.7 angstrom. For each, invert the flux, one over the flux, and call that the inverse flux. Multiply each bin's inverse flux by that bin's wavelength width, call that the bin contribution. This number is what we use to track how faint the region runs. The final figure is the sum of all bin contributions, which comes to 0.032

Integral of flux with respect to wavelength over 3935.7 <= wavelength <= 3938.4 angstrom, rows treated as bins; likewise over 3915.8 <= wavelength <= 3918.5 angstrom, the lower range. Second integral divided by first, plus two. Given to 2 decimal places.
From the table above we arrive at 3.05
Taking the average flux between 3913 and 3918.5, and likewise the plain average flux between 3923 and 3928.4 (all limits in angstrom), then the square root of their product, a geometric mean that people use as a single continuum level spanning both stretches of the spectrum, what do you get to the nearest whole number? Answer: 71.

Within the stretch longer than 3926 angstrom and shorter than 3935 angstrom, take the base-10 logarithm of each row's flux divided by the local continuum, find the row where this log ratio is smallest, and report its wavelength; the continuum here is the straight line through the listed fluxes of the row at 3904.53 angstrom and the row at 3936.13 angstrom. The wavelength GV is 3927.98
